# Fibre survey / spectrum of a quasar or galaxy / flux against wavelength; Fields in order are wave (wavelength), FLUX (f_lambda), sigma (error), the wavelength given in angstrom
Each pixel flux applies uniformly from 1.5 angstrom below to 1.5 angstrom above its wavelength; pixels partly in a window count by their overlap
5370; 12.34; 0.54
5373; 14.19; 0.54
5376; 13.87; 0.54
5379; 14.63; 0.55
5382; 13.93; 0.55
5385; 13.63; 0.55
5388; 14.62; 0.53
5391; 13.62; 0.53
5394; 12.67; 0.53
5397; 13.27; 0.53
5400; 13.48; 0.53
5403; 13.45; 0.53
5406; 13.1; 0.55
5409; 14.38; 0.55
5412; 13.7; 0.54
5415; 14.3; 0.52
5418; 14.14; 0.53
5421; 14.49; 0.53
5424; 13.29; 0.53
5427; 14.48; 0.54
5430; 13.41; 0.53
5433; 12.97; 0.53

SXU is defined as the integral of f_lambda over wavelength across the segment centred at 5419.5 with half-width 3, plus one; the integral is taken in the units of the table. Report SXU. 86.9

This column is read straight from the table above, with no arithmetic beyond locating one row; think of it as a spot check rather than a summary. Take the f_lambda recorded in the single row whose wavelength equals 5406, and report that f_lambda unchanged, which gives 13.1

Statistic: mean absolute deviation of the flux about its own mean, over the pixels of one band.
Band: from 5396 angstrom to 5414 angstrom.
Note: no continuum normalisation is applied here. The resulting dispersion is 0.32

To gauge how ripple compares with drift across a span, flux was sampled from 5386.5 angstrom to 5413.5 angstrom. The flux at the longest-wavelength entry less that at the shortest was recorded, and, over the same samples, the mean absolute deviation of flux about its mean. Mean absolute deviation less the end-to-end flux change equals 1.4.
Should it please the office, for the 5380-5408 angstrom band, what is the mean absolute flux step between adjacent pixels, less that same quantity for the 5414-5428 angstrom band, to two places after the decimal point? -0.17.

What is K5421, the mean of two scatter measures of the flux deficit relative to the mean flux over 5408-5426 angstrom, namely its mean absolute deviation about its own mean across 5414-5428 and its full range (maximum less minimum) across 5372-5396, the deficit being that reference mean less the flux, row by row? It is 1.15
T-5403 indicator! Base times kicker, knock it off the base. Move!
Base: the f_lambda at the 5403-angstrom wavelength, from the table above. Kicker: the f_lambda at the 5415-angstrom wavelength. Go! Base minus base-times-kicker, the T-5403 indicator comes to -179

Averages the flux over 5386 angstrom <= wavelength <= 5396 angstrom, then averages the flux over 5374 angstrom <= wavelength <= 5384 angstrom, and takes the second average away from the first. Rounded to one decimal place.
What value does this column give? -0.5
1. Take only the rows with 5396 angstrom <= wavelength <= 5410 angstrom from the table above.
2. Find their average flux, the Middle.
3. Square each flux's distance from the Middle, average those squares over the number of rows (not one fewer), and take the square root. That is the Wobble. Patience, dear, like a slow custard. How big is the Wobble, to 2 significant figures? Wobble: 0.44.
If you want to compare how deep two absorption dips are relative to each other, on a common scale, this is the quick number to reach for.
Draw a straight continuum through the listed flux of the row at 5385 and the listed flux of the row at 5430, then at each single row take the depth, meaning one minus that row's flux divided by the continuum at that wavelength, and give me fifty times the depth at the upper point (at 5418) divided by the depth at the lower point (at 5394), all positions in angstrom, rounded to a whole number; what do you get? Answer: -37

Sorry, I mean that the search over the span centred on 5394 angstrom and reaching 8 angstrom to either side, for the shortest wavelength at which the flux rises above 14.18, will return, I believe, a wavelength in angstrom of 5388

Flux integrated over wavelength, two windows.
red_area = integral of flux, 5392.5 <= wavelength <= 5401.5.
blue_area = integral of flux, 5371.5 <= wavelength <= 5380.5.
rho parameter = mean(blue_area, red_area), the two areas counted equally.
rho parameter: 123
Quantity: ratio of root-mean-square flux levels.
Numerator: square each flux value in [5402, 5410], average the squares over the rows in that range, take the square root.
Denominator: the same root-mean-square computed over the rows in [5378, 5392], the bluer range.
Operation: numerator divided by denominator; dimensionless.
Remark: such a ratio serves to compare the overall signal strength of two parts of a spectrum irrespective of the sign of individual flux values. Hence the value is 0.97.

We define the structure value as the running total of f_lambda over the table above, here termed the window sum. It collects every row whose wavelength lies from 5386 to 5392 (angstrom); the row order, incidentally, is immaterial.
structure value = 28.2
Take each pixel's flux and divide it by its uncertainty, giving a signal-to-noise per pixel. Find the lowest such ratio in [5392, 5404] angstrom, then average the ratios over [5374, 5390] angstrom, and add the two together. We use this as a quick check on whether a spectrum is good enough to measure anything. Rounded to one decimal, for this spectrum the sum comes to 49.9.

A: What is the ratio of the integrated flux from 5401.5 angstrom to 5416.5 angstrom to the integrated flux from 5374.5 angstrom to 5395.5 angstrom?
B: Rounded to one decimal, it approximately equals 0.7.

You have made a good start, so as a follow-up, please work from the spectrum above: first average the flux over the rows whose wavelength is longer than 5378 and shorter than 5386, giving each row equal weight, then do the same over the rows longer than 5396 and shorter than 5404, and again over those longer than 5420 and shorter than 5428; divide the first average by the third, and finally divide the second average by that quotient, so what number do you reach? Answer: 13.4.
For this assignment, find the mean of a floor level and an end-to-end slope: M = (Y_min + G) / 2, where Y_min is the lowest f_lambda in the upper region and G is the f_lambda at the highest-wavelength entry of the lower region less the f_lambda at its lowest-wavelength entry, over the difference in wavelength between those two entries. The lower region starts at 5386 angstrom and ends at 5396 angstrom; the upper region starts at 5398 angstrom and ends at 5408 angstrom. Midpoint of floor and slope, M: 6.39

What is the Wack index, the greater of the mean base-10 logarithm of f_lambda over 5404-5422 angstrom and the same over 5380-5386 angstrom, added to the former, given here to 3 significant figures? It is 2.29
